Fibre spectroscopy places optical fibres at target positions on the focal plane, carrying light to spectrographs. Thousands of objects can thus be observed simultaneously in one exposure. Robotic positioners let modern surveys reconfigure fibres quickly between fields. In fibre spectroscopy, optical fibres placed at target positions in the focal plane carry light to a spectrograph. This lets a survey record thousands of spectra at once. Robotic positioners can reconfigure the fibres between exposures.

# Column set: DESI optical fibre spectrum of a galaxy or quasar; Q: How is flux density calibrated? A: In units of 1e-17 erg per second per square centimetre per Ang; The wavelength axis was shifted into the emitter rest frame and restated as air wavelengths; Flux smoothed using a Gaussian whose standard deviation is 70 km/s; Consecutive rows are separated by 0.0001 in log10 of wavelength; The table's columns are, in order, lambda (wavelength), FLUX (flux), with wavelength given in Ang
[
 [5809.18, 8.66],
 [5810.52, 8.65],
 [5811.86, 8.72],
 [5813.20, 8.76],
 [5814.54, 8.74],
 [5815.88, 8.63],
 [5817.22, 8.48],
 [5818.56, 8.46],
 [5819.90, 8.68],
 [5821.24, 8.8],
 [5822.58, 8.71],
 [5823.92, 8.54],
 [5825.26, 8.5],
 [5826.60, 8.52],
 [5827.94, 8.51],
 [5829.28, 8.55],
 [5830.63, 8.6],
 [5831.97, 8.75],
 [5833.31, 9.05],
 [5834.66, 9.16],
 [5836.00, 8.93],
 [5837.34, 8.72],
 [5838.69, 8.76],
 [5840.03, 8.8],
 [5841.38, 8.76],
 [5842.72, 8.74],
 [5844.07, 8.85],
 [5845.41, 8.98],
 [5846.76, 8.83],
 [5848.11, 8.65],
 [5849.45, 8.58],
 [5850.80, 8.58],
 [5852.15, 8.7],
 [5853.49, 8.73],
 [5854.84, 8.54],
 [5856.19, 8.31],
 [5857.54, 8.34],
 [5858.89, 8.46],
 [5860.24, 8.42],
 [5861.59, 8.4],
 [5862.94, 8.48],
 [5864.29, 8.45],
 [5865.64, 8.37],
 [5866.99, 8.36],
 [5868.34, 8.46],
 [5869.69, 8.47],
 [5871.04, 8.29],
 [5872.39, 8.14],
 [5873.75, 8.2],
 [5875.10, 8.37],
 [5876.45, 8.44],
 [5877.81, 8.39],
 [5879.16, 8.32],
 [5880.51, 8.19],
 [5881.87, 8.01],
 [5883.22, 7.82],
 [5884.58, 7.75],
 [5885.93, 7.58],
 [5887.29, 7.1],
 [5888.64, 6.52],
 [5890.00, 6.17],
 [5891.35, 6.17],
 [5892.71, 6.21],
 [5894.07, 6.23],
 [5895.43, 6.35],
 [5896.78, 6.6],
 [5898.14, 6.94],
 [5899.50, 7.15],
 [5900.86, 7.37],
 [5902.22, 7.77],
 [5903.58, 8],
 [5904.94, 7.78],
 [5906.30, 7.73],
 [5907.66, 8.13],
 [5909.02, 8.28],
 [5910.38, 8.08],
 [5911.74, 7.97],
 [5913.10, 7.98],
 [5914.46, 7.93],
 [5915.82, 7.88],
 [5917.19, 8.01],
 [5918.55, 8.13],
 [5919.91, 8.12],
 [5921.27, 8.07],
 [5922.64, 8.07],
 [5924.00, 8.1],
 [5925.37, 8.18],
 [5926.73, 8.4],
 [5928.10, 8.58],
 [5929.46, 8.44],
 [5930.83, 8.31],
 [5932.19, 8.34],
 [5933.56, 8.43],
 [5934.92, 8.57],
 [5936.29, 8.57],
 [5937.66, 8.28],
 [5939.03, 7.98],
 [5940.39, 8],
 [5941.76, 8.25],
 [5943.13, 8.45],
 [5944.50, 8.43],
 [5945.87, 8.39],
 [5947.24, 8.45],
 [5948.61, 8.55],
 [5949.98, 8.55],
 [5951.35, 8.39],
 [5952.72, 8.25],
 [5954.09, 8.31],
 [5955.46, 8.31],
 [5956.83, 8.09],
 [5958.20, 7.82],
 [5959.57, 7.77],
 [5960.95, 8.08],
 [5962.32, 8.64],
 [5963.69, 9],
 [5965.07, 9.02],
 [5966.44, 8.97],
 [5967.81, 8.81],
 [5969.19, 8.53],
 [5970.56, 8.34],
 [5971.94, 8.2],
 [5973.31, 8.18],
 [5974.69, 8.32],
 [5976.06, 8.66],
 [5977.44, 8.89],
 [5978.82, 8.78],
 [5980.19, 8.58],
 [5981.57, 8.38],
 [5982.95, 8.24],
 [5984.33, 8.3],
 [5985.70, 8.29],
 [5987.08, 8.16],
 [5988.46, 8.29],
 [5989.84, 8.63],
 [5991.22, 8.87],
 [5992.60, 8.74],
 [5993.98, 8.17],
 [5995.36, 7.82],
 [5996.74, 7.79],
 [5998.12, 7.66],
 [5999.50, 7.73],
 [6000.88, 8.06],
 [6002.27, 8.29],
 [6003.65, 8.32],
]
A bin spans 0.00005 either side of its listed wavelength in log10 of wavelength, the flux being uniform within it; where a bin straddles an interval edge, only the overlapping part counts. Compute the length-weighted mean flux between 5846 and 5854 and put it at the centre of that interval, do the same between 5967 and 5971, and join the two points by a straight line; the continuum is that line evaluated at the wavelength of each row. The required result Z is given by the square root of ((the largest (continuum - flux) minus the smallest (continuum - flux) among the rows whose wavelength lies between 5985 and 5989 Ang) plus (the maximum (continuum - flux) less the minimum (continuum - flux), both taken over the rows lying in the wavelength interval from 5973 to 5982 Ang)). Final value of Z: 0.92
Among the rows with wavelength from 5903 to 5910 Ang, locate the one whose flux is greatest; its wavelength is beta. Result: 5909.02 Ang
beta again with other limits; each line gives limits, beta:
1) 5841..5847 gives 5845.41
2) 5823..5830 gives 5829.28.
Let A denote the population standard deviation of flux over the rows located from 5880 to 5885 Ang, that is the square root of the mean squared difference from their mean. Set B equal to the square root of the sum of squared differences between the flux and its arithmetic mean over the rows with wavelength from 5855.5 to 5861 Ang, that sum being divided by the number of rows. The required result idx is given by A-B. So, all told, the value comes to 0.11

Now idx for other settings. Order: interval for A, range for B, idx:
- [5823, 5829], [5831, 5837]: -0.14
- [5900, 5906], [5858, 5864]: 0.20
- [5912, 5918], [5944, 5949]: -0.01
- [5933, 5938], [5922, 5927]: -0.01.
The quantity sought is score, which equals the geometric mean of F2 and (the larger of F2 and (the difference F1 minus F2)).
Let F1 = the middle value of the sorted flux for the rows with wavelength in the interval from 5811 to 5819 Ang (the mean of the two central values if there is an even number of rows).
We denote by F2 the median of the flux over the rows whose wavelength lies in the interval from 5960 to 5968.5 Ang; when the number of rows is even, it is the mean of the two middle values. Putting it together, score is 8.89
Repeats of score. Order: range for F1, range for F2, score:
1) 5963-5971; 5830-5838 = 8.84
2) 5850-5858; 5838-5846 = 8.78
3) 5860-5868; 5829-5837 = 8.84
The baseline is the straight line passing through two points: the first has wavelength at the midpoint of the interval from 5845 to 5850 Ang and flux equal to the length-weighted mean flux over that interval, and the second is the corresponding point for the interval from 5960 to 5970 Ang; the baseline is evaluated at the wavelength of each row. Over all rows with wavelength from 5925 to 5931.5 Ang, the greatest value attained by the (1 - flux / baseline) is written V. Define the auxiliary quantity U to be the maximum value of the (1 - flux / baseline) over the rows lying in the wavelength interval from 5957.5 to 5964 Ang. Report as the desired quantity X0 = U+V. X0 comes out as 0.17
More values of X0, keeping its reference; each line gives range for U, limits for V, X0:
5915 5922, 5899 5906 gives 0.28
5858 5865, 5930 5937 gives 0.09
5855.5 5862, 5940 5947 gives 0.13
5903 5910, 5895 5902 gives 0.39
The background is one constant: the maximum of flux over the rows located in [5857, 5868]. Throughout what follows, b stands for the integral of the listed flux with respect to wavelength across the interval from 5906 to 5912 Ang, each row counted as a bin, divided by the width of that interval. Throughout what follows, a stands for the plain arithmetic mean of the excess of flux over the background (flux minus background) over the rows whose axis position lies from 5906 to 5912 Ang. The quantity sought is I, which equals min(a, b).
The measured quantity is -0.44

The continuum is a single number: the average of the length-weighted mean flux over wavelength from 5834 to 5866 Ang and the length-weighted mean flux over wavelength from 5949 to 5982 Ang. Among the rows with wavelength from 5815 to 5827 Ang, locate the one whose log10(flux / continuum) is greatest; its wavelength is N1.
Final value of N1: 5821.24 Ang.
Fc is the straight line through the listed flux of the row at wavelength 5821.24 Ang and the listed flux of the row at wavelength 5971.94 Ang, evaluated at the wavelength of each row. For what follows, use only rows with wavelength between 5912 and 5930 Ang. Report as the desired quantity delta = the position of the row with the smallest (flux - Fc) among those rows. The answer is 5915.82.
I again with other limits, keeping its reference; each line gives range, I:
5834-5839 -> 0.41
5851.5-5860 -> 0.03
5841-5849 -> 0.32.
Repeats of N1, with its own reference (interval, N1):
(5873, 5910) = 5876.45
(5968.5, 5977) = 5976.06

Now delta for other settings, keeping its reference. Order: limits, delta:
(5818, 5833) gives 5818.56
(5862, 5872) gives 5871.04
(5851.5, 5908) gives 5890.00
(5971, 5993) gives 5973.31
